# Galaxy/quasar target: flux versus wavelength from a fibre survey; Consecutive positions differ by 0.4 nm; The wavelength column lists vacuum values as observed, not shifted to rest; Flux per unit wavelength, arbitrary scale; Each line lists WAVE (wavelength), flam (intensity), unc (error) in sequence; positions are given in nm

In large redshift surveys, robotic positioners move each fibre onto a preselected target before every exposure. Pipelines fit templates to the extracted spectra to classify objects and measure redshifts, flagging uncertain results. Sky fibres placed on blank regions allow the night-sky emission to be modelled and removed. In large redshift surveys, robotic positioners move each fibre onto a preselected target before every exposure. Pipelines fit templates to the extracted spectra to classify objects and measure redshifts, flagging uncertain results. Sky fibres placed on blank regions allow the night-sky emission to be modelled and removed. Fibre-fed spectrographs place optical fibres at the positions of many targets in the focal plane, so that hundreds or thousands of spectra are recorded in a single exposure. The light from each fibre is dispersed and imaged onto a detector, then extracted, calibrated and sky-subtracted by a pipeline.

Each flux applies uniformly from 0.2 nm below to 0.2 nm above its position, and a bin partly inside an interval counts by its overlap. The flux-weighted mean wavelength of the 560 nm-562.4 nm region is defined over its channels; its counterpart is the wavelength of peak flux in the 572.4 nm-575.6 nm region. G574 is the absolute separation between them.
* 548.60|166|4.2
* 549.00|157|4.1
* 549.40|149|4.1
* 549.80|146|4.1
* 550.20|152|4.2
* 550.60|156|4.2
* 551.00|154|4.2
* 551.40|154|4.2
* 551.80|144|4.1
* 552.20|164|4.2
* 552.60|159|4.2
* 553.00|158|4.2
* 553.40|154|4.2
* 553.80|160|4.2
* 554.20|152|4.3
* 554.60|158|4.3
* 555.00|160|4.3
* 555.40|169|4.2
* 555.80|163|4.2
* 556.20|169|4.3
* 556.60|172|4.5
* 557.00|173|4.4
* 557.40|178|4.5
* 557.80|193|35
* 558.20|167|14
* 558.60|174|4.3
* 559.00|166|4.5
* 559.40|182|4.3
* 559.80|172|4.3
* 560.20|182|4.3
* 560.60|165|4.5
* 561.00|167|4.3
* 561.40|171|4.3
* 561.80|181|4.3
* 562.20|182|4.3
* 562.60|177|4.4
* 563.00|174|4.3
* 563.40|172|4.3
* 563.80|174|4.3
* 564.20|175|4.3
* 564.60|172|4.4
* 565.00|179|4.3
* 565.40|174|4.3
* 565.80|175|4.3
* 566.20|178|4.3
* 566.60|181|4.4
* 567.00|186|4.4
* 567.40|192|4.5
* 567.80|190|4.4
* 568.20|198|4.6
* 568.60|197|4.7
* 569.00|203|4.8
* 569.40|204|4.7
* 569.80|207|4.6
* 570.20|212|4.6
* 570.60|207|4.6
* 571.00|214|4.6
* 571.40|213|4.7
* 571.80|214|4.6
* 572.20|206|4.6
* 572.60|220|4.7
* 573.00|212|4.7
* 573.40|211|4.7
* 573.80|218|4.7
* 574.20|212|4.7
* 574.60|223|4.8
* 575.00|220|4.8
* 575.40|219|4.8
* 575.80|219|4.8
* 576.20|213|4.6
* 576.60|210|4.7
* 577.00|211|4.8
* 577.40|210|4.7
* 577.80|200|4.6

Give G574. 13.39 nm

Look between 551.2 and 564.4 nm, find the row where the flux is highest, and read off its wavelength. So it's 557.80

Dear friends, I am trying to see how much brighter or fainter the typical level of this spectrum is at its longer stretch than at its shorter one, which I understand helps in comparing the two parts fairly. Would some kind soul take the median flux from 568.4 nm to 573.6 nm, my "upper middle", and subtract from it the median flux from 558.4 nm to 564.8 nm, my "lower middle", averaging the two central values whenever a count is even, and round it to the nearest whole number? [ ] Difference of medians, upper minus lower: 37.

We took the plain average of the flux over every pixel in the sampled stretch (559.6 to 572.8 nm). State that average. 188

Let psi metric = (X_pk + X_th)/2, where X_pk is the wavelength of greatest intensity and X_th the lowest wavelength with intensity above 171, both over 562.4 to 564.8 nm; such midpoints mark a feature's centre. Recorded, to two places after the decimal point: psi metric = 562.60 nm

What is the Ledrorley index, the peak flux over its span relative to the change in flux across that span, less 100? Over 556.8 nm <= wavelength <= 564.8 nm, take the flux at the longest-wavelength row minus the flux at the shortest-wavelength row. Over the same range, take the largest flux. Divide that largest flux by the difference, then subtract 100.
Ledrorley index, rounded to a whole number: -293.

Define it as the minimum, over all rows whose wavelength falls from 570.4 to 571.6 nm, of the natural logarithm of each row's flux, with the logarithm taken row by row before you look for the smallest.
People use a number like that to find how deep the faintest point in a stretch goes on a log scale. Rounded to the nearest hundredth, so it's 5.33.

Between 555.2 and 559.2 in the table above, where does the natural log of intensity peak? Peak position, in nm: 557.80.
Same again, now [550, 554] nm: 552.20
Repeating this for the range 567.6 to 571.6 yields 571.00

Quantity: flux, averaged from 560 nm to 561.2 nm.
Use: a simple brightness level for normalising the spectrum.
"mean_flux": 171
